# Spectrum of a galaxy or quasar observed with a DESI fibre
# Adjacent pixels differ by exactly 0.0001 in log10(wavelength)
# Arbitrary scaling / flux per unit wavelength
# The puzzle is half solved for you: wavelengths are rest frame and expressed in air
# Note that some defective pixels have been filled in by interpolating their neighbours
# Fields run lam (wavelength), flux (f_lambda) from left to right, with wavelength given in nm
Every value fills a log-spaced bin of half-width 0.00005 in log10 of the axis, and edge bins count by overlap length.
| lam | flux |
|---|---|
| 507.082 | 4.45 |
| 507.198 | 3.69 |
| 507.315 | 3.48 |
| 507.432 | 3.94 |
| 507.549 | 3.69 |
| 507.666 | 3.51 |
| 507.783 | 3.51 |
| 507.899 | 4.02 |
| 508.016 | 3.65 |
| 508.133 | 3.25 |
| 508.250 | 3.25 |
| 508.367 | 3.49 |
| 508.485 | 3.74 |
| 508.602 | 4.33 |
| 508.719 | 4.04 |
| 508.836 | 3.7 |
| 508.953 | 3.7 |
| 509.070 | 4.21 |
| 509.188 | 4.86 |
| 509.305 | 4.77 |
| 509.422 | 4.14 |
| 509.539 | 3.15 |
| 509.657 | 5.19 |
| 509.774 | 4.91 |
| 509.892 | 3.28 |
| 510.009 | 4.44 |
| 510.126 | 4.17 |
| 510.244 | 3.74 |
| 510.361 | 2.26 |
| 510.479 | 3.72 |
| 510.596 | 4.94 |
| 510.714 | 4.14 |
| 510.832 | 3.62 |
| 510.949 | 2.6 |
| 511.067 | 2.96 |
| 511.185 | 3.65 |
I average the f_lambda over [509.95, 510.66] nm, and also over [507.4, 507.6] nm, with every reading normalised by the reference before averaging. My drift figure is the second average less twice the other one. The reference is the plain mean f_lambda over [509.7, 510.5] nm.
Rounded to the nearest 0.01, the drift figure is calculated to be -1.04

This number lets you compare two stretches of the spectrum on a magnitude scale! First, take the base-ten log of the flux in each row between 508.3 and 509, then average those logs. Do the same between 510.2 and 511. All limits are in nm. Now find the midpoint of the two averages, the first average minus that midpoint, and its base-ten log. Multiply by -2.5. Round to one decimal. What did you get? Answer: 4.2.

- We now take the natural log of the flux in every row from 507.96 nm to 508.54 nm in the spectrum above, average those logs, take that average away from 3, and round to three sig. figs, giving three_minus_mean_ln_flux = 1.76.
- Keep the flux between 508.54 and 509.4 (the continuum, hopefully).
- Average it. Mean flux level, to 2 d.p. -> 4.23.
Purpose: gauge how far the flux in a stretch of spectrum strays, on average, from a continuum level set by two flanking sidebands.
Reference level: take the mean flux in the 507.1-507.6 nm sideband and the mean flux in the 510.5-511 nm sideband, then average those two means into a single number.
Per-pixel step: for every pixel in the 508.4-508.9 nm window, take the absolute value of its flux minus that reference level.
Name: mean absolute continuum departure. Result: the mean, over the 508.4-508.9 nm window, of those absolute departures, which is 0.23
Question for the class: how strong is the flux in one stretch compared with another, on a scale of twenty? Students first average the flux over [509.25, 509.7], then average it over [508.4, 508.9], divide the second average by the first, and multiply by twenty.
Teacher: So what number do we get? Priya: 18.3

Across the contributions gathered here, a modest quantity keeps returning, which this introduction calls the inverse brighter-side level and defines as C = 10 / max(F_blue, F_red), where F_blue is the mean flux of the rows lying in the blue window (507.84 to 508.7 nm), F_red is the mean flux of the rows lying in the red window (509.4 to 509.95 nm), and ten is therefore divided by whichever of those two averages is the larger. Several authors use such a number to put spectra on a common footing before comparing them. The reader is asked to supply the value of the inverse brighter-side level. 2.42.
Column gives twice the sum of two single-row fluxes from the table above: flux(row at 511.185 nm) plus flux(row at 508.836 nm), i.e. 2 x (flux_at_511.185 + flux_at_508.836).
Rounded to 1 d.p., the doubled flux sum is 14.7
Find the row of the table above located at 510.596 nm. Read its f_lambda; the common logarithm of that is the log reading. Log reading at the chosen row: 0.69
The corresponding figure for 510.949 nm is 0.41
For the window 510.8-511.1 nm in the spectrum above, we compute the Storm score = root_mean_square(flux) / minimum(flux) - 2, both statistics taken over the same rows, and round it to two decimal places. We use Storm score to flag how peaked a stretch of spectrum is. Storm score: -0.81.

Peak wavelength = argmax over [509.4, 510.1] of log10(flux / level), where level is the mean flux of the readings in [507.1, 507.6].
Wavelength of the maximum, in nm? 509.657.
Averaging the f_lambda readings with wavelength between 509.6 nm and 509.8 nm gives 5.1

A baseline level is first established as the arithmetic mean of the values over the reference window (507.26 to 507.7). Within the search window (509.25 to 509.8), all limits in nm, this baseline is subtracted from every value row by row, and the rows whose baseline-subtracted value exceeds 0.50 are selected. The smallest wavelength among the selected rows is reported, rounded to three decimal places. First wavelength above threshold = 509.305 nm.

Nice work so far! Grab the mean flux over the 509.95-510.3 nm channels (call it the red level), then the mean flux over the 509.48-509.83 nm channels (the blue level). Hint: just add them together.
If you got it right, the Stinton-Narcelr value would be 8.5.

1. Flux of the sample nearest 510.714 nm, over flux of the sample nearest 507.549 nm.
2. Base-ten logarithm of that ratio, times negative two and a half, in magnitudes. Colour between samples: -0.12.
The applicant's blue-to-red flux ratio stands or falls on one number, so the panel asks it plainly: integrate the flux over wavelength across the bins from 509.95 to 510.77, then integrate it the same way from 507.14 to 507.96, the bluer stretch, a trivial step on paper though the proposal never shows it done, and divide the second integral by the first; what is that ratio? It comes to 0.94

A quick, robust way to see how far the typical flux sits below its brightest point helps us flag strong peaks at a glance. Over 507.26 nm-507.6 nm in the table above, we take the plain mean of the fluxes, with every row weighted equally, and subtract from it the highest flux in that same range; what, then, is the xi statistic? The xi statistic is -0.24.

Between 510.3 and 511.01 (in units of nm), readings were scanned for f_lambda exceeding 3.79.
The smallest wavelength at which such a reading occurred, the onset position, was 510.596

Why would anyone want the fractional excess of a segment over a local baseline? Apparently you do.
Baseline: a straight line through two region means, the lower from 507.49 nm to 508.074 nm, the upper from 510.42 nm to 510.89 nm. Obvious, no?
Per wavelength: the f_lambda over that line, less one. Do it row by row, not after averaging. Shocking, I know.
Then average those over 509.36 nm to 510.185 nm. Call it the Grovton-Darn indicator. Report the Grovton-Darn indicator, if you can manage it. 0.05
